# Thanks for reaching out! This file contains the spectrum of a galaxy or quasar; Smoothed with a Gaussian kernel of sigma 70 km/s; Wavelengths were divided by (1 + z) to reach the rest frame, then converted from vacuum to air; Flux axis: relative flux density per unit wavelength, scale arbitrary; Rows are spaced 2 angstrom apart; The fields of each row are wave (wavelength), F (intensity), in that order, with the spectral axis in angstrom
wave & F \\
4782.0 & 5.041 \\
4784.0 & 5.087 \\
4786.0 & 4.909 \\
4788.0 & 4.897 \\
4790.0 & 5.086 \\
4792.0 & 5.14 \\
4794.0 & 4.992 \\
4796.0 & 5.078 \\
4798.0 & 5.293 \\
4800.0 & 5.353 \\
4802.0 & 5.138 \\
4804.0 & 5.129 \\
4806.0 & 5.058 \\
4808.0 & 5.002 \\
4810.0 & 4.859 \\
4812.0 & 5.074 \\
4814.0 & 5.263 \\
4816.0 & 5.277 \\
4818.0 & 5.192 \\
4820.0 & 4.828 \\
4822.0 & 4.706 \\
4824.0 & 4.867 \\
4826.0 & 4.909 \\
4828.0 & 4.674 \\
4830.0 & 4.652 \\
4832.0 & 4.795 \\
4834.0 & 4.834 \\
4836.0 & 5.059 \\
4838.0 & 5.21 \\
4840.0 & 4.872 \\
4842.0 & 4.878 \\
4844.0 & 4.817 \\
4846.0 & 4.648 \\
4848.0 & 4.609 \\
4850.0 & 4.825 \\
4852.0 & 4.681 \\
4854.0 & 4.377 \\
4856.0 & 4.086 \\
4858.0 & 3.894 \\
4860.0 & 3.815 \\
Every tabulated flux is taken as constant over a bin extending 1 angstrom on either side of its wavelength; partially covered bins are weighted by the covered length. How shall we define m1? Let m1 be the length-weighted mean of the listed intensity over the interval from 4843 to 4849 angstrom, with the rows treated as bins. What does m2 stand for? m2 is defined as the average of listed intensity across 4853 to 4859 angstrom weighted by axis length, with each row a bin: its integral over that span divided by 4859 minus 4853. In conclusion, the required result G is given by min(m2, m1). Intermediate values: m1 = 4.69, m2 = 4.1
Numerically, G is 4.12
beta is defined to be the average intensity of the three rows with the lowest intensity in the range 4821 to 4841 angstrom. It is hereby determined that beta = 4.68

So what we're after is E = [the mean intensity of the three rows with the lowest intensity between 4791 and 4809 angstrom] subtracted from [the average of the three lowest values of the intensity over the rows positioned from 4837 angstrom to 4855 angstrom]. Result -0.5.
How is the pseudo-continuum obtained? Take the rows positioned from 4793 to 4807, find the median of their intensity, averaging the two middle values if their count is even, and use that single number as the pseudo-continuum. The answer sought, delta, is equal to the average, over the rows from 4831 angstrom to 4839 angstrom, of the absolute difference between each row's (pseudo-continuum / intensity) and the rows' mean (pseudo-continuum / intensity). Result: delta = 0.033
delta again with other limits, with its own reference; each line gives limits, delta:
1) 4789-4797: 0.008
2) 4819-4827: 0.014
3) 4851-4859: 0.076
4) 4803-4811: 0.017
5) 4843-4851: 0.022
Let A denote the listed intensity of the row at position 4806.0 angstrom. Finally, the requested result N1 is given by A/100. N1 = 0.0506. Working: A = 5.058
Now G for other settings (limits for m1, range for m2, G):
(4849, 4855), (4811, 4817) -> 4.63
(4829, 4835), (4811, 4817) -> 4.76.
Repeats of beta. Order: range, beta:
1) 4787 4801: 4.99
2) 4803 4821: 4.90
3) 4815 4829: 4.74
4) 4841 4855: 4.54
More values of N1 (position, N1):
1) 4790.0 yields 0.0509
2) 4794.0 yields 0.0499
